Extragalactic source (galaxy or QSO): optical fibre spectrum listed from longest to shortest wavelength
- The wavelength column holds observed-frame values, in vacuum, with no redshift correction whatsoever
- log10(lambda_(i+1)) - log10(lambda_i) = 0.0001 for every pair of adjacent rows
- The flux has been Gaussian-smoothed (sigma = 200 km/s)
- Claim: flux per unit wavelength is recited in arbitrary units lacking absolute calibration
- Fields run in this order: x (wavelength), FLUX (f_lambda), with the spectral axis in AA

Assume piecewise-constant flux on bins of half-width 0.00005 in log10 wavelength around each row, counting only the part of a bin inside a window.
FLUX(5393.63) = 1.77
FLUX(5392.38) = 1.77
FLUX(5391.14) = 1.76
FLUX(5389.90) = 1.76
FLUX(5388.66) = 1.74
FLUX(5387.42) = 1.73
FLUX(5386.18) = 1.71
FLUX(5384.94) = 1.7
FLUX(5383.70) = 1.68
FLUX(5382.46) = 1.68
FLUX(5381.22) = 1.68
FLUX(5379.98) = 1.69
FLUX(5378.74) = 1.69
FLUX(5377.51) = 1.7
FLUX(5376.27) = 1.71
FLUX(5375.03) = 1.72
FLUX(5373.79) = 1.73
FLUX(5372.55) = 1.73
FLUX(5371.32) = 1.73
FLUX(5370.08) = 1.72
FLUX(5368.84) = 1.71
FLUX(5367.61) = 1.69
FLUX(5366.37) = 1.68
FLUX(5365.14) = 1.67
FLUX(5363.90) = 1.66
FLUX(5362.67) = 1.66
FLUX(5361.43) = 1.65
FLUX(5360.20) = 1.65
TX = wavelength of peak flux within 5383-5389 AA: 5388.66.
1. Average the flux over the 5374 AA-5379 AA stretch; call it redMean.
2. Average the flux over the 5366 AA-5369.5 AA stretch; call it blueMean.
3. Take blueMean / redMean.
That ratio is 0.99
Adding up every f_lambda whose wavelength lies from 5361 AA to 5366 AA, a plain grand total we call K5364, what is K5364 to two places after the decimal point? 6.64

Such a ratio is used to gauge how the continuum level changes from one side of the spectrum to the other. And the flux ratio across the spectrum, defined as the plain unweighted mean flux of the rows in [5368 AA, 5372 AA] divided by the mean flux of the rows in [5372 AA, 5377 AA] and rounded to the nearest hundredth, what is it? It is 1.00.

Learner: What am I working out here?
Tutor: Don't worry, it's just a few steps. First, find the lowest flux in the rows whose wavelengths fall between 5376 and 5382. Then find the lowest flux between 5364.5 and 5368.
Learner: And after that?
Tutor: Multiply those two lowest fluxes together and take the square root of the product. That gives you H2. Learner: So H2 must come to 1.67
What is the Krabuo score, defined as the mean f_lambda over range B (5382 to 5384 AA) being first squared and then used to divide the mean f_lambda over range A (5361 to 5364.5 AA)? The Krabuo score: 0.587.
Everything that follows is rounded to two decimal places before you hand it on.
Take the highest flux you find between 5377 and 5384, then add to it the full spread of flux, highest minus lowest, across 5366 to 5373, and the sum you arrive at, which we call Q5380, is 1.75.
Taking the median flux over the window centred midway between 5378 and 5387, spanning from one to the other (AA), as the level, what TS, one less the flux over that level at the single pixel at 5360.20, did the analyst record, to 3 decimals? 0.024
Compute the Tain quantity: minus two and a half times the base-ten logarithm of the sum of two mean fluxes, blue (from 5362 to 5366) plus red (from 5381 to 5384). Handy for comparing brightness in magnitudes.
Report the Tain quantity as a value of -1.31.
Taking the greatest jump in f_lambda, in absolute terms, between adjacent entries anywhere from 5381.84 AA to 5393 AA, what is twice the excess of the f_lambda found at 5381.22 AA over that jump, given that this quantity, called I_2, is 3.320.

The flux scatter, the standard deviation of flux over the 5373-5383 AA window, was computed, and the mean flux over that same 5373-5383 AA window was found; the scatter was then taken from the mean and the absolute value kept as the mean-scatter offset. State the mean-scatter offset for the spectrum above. 1.68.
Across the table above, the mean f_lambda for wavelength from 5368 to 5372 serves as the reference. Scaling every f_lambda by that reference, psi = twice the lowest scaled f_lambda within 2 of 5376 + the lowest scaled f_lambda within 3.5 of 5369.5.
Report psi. 2.95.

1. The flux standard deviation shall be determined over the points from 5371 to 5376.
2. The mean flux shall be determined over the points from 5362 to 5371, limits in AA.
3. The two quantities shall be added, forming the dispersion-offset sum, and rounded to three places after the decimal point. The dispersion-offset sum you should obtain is 1.689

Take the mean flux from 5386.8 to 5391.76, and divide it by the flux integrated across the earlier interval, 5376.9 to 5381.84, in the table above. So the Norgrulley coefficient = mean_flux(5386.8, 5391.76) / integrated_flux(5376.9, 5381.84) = 0.209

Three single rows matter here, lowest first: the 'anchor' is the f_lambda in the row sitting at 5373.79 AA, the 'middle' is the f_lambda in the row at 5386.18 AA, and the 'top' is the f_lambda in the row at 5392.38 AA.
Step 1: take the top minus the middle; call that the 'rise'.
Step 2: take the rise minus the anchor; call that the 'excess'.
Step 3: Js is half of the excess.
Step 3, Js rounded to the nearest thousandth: -0.835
